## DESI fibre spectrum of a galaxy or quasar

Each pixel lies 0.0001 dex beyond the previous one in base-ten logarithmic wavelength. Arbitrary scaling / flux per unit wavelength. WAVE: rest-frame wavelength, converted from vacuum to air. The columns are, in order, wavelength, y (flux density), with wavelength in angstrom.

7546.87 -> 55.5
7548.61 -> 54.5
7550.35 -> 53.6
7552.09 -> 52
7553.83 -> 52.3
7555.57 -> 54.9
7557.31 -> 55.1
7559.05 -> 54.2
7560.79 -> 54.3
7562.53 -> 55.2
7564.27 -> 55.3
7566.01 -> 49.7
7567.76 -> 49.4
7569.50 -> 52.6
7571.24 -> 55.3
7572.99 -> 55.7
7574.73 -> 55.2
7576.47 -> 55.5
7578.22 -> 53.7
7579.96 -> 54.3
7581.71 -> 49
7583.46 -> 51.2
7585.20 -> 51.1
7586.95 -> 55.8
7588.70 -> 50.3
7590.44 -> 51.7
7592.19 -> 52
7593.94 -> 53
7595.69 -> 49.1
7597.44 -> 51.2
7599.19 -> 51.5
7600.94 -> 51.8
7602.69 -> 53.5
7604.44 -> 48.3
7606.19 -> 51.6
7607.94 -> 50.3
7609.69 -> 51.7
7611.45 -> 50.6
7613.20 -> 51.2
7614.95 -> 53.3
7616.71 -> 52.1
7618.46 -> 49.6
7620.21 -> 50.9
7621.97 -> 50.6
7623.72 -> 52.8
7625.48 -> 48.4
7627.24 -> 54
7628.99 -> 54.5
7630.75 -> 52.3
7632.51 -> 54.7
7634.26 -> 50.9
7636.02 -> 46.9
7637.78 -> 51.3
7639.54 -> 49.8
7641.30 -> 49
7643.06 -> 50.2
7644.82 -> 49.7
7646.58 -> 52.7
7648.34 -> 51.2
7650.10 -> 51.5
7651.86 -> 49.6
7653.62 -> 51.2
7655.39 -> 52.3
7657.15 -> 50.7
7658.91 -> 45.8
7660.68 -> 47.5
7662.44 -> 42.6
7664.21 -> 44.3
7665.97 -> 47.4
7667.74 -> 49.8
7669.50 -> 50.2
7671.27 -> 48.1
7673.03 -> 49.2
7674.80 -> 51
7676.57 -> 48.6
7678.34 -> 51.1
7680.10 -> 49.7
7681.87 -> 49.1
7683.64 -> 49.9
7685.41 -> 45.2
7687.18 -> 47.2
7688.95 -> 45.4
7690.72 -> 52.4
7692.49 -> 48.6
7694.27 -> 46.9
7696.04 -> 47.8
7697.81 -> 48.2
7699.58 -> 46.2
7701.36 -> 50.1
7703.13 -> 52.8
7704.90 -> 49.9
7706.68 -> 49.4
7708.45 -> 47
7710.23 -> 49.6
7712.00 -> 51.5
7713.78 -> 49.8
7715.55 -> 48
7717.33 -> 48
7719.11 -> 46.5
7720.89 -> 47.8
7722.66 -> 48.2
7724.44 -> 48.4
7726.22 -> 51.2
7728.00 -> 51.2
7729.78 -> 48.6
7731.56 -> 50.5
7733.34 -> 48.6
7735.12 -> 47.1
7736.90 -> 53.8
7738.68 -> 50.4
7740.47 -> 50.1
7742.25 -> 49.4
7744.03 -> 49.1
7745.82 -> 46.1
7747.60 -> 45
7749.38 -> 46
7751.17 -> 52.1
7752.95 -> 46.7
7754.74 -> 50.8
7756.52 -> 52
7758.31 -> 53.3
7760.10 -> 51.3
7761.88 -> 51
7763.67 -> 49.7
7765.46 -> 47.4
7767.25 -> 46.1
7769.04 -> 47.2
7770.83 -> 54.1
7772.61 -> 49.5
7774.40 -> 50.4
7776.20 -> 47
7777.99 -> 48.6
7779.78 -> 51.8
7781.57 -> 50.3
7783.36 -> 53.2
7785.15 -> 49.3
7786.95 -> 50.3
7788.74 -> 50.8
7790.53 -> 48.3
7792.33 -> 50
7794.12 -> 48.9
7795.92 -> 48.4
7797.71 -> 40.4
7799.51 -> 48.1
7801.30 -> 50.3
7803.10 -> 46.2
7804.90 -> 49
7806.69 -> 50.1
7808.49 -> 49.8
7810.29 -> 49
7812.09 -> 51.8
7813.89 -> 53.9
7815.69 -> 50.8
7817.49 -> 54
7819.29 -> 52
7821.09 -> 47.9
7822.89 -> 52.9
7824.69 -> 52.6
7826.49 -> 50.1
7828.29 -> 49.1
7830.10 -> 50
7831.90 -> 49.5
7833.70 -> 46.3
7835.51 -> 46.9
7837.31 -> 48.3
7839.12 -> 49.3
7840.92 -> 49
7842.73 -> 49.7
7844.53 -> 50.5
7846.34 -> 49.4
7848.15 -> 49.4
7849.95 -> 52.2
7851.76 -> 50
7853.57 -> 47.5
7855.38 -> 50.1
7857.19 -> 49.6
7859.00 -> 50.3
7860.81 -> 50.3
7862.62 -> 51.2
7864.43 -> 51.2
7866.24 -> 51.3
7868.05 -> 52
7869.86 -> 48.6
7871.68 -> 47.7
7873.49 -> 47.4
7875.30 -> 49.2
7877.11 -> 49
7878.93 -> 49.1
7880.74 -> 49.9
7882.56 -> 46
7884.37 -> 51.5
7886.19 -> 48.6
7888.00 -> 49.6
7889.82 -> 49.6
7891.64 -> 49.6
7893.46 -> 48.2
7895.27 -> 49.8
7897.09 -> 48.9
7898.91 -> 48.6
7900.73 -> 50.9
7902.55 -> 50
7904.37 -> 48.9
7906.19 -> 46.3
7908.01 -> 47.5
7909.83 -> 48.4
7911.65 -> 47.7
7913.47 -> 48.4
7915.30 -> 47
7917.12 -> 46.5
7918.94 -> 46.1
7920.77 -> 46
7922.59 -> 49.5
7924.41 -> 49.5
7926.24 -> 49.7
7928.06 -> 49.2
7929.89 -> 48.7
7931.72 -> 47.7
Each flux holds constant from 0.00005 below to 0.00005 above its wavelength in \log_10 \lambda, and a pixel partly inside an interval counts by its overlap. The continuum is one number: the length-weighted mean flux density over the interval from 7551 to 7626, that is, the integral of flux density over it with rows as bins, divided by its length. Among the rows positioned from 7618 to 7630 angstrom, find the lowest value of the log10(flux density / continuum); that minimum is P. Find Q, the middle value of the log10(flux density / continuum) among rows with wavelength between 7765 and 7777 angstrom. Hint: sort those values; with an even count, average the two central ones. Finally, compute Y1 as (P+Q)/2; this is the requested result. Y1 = -0.038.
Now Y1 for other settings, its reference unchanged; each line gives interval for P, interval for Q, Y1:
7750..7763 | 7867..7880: -0.039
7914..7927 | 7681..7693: -0.044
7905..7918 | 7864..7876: -0.040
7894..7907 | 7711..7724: -0.045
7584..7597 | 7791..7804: -0.030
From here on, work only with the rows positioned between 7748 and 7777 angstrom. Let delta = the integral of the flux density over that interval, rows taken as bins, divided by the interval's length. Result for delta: 49.6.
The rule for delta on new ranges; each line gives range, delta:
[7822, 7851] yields 49.7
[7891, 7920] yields 48.3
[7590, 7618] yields 51.4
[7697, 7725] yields 48.8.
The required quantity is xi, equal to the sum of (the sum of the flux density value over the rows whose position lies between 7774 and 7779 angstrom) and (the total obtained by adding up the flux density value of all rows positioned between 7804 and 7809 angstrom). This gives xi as 295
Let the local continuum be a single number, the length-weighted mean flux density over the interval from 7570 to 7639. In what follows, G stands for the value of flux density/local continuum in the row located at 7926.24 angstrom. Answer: 0.956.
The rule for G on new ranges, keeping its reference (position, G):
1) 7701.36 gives 0.964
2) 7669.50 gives 0.966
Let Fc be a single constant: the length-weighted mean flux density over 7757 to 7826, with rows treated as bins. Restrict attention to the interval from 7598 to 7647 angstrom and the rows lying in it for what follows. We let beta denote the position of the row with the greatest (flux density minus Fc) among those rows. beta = 7632.51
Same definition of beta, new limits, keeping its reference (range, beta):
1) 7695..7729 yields 7703.13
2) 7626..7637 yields 7632.51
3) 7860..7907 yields 7868.05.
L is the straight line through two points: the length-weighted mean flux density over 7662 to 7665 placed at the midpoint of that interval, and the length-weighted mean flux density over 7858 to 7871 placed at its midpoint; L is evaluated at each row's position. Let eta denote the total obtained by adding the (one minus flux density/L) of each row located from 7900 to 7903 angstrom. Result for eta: 0.06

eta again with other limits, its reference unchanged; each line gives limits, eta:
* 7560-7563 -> -0.75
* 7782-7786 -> -0.15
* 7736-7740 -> -0.26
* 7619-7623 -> -0.42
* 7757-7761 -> -0.23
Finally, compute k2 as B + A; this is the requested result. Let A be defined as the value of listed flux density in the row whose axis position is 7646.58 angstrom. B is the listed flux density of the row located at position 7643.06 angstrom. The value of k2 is 103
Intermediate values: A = 52.7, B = 50.2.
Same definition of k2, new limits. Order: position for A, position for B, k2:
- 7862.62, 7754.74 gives 102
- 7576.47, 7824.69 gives 108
